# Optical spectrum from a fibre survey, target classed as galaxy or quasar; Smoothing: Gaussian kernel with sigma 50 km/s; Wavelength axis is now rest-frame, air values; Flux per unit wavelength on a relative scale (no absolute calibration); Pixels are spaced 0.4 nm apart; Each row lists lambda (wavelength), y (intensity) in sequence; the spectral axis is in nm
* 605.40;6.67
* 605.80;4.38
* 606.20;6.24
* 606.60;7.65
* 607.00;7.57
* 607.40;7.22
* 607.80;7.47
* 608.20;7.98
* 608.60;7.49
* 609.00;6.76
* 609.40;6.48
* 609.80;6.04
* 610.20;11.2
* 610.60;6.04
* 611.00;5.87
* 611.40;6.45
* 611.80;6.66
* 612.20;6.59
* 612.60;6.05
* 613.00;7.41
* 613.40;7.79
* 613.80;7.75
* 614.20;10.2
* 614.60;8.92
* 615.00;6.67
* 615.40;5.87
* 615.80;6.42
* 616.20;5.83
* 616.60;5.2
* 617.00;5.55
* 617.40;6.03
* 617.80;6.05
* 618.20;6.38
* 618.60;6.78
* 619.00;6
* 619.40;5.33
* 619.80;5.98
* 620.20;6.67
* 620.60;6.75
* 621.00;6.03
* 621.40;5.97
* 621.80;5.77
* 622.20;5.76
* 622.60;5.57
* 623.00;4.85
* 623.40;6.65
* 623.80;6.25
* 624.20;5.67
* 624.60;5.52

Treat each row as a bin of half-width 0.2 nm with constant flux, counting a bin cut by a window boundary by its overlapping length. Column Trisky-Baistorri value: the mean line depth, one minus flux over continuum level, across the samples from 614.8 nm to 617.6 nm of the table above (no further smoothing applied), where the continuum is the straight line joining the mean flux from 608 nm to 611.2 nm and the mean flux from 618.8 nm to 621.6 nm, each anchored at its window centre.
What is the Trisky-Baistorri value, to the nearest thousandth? 0.091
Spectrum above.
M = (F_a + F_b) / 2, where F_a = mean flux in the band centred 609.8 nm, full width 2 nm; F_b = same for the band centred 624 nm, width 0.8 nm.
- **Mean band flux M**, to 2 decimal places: 6.63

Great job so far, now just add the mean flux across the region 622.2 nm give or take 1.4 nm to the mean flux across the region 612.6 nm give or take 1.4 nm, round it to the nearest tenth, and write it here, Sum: 12.8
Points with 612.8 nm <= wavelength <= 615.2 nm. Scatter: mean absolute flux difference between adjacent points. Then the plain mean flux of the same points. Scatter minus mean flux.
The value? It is -6.84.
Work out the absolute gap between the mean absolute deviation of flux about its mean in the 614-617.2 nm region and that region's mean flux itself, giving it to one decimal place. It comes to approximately 5.5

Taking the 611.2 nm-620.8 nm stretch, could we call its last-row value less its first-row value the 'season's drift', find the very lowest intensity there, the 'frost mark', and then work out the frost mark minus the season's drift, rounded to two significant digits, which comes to 4.9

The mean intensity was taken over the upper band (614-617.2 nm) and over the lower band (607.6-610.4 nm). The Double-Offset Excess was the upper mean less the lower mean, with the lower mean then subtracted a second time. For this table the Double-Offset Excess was -8.4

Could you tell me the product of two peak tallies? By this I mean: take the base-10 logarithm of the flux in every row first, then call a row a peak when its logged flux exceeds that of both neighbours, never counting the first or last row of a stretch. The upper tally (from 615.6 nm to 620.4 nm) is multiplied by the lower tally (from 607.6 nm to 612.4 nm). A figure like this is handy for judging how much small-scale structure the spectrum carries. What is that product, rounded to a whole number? 3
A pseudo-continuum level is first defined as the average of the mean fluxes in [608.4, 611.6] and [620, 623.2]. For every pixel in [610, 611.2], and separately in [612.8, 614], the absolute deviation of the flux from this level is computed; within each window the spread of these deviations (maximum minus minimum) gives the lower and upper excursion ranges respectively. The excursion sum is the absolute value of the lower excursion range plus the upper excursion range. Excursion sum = 4.7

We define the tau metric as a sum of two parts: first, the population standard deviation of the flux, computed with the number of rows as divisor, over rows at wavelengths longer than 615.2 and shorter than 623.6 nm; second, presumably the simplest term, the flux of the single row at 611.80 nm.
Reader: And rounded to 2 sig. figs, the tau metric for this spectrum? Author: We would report 7.2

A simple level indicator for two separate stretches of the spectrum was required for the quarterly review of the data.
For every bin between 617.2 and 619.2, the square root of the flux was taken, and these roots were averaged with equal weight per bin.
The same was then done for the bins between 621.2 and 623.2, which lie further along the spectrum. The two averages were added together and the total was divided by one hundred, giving 0.049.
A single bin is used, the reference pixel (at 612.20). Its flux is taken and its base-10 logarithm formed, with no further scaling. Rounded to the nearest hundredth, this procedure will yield 0.82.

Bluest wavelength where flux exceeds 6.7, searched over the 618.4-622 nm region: 618.60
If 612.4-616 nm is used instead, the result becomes 613.00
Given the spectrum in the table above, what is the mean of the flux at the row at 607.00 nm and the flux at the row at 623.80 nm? 6.9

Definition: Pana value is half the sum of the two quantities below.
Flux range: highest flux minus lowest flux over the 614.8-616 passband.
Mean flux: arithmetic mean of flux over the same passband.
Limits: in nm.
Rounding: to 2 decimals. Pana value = 3.56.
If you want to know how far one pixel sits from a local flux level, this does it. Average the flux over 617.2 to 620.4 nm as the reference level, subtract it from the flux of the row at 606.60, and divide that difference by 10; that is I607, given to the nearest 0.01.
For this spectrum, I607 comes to 0.15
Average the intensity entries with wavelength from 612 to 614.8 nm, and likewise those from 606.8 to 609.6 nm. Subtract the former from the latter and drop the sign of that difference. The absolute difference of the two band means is 0.53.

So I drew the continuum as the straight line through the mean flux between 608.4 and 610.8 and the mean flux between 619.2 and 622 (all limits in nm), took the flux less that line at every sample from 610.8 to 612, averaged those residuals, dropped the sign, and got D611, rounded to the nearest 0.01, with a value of 0.80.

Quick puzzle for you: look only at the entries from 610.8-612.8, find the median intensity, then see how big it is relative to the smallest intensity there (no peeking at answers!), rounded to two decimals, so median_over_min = 1.10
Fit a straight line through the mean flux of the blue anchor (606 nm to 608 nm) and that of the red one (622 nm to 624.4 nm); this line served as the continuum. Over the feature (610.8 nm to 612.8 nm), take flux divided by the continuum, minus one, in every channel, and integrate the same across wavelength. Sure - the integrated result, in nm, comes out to -0.141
